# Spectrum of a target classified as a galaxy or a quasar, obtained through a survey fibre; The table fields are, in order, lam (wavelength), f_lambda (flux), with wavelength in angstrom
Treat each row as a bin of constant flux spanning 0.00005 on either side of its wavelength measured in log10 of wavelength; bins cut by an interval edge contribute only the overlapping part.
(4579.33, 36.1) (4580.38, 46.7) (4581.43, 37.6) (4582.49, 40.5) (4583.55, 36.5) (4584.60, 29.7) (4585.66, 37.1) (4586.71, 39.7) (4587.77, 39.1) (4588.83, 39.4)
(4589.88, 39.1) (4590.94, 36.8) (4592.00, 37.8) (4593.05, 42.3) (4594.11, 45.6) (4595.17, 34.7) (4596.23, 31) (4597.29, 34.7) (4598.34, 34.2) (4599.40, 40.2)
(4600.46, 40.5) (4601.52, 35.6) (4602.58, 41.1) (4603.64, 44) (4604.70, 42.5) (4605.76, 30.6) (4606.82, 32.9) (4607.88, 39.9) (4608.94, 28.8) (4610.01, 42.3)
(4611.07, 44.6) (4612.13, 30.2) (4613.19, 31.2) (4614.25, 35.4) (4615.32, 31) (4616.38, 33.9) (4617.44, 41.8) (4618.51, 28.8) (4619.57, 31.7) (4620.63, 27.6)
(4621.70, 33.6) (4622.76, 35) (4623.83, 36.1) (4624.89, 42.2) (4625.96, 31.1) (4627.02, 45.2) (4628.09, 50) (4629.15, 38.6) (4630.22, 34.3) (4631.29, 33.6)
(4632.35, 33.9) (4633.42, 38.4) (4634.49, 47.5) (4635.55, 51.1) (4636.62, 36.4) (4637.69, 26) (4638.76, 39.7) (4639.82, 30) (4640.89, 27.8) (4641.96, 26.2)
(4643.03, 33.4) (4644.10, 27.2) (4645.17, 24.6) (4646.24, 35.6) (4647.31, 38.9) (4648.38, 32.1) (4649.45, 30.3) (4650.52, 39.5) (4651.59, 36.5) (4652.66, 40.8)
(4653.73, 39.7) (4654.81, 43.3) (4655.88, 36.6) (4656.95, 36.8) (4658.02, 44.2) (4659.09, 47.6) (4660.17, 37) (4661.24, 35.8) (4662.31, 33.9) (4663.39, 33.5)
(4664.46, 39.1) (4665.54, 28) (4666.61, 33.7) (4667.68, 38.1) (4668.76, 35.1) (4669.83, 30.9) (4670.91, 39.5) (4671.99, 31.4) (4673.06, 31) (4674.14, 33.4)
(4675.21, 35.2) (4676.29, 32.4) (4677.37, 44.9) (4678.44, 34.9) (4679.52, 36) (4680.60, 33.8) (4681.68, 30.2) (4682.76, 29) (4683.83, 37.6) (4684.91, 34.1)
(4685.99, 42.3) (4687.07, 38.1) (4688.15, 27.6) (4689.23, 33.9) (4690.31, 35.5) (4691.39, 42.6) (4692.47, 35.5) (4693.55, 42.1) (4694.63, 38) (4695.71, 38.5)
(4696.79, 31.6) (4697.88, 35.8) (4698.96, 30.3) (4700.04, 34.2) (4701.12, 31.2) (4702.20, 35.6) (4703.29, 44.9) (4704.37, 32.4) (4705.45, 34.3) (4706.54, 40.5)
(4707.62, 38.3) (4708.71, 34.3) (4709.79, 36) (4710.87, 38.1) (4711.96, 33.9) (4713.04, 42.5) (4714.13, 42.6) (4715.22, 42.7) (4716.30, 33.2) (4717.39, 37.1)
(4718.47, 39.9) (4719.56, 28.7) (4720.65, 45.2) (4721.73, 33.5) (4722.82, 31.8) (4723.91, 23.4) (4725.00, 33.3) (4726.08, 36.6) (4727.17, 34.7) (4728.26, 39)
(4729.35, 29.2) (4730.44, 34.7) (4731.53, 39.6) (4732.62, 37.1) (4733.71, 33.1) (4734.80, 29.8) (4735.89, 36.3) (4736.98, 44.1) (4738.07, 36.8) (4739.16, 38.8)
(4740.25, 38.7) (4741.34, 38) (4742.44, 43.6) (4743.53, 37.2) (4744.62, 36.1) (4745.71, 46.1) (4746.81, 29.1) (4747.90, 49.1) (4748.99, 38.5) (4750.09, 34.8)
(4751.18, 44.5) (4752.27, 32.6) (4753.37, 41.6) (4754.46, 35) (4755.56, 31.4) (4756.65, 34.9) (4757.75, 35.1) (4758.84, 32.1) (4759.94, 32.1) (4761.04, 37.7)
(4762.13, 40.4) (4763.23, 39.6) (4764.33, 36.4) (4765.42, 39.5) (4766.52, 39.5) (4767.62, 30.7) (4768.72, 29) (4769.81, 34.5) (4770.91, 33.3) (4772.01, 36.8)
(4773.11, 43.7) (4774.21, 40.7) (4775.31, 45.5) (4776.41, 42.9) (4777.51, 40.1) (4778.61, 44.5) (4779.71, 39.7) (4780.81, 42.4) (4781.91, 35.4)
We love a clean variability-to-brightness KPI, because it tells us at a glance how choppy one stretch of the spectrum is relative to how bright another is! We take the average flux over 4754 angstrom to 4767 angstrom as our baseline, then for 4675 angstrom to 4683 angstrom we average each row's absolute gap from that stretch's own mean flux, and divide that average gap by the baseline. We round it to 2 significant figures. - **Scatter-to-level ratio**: 0.089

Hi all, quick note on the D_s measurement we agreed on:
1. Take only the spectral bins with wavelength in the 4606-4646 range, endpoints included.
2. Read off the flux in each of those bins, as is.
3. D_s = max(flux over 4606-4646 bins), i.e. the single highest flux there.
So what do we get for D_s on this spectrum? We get 51.1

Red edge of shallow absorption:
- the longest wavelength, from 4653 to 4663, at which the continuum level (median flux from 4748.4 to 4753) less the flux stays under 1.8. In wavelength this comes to 4661.24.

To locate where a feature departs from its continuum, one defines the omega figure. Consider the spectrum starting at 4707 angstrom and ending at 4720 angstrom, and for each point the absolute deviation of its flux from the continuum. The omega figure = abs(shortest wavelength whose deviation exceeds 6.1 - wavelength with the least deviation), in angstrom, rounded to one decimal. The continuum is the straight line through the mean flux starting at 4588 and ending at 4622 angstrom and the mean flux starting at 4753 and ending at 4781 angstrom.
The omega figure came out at 2.2 angstrom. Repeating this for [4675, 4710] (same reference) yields 6.5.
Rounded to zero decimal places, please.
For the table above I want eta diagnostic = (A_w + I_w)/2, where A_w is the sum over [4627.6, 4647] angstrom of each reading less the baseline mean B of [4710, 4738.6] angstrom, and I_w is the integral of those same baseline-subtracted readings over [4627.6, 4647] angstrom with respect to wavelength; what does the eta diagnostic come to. -15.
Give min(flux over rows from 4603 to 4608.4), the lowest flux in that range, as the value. 30.6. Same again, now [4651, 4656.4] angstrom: 36.5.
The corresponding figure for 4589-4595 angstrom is 36.8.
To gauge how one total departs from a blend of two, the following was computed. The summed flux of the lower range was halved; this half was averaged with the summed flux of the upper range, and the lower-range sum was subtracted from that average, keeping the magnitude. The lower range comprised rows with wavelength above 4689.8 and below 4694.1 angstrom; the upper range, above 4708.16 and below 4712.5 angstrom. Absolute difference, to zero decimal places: 46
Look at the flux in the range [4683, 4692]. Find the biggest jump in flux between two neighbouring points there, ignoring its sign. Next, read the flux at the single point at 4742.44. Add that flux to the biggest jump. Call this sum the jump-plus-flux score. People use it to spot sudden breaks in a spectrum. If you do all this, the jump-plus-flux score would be 54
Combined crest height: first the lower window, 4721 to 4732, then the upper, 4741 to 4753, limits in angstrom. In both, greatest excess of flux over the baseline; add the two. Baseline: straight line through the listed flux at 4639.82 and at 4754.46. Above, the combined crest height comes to 20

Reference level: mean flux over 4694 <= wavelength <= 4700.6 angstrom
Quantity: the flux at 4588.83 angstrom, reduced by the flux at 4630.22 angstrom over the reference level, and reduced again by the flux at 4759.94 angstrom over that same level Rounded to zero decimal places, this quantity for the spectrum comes 37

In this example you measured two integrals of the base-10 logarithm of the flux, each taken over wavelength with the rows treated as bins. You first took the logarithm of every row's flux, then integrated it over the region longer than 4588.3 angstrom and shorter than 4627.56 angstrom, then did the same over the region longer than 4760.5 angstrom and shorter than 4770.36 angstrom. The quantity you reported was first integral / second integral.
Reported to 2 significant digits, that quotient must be 4.0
